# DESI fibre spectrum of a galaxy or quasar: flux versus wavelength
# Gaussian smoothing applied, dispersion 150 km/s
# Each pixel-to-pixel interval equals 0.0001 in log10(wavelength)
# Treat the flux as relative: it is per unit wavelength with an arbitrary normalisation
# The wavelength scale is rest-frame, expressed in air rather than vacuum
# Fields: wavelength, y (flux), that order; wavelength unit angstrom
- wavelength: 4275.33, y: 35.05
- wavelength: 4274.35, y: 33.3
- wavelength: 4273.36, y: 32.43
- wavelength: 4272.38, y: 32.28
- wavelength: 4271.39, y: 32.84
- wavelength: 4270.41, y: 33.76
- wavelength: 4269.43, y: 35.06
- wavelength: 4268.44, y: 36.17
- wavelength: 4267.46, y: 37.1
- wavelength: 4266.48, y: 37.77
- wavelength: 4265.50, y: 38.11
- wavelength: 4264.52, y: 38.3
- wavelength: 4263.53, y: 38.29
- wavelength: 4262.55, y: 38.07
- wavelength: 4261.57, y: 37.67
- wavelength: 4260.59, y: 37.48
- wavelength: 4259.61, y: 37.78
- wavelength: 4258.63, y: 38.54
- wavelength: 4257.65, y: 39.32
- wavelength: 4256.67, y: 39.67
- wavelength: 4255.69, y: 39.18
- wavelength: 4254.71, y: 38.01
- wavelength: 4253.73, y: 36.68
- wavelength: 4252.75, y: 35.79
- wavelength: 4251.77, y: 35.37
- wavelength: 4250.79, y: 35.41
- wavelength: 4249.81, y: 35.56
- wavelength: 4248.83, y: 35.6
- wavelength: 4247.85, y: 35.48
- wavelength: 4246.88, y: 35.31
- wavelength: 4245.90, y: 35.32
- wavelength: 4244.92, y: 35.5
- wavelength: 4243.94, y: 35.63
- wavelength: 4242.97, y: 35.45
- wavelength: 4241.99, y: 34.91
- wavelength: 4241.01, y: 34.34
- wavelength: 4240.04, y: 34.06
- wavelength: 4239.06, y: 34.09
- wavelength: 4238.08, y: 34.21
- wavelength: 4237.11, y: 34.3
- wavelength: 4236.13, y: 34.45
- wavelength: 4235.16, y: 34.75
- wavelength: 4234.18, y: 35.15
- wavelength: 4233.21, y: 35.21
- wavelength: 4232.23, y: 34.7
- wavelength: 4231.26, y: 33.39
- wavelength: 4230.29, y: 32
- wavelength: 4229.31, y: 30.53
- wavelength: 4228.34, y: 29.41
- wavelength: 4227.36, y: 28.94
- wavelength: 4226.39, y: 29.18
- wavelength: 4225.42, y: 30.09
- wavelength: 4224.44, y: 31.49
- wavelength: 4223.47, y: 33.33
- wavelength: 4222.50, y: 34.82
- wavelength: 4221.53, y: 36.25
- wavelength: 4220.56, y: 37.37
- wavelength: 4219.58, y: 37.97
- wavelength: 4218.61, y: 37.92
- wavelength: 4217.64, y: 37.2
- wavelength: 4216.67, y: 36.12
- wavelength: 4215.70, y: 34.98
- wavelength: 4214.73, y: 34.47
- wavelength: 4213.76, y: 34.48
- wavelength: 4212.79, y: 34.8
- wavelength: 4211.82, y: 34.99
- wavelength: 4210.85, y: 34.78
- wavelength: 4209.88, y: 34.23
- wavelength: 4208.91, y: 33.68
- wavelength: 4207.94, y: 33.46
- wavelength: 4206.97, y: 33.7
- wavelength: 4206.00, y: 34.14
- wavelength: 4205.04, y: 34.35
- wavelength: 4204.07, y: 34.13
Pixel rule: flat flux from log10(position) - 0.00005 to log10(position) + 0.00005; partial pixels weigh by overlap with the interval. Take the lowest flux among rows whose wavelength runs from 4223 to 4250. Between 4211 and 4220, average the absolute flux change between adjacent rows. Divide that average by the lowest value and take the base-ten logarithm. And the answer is -1.76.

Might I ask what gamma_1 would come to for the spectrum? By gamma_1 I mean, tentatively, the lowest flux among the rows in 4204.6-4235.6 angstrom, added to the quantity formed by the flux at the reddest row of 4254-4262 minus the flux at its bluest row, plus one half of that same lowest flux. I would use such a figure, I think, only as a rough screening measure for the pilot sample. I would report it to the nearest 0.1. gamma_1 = 43.1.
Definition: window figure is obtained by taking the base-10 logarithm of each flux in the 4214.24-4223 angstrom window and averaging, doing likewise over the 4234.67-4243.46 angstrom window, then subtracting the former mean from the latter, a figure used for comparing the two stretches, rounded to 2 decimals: -0.02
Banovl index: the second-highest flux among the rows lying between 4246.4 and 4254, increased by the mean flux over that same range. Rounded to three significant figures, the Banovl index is 71.4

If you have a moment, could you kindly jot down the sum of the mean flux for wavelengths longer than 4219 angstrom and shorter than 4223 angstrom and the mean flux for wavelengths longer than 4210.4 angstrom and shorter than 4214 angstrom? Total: 71.4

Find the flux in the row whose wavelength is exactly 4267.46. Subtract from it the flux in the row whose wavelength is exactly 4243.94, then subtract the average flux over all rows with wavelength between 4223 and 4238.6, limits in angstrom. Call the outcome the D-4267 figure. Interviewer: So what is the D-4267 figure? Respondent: -31.1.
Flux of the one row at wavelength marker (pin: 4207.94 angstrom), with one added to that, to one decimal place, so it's 34.5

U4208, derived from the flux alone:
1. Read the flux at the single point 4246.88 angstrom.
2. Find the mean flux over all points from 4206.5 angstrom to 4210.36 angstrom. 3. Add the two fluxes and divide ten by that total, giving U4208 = 0.145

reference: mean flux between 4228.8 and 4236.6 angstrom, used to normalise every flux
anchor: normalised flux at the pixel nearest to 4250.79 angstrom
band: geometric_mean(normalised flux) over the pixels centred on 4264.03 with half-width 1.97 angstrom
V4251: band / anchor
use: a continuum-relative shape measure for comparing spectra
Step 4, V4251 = 1.08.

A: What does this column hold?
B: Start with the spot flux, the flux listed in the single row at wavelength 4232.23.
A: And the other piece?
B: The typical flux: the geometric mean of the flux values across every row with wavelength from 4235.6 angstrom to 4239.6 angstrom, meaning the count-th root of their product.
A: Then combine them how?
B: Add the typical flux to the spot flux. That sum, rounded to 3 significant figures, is 69.0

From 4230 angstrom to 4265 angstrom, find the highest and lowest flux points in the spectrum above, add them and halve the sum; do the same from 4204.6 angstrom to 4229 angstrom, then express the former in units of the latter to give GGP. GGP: 1.07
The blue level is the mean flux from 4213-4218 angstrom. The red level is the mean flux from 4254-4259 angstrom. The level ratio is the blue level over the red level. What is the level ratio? 0.91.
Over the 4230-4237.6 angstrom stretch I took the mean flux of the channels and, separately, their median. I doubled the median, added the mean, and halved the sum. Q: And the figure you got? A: 51.7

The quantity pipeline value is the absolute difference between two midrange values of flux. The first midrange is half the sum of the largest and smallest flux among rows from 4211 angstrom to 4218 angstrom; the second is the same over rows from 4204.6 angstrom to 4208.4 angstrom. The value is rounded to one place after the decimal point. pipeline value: 1.9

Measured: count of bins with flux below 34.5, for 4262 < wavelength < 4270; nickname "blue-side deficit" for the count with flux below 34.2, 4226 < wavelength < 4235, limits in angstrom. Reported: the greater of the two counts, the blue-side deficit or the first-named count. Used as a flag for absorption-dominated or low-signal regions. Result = 6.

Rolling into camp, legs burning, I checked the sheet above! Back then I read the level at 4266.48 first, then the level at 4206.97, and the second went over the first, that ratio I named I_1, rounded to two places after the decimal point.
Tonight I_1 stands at 0.89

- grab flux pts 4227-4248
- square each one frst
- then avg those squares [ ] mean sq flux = 1157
